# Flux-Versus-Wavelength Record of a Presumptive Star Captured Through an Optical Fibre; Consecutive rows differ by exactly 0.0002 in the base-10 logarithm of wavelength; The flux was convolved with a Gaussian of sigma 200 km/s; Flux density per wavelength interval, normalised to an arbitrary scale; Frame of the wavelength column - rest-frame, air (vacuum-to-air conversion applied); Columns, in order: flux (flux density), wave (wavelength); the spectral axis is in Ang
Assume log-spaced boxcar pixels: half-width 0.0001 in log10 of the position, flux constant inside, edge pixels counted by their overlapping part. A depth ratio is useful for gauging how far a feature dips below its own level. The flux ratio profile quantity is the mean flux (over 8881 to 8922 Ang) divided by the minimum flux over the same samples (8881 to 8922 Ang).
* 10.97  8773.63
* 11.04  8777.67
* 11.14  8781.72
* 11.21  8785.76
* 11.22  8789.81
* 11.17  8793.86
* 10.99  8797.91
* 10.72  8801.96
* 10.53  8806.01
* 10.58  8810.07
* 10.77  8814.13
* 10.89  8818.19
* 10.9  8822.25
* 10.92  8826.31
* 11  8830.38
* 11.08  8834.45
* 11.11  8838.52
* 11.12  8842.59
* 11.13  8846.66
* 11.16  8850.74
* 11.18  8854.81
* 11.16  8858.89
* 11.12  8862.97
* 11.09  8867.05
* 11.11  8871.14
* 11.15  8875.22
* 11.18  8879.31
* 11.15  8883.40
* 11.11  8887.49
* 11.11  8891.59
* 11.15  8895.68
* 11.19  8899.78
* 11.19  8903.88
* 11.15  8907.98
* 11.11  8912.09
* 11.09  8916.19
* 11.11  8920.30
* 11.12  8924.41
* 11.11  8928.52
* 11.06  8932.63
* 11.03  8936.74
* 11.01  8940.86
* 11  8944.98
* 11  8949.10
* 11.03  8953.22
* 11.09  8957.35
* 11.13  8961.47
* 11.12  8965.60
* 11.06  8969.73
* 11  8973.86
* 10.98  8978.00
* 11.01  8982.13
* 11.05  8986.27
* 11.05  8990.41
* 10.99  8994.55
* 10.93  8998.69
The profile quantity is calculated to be 1.00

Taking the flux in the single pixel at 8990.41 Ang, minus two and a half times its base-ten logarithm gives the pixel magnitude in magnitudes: -2.61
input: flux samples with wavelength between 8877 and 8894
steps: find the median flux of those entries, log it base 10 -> 1.046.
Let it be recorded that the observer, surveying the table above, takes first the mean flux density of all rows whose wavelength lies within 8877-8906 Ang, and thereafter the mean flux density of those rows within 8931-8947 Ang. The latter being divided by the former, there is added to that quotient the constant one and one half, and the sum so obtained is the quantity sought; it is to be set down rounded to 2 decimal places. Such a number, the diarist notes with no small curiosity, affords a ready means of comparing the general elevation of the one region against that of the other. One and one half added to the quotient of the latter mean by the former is 2.49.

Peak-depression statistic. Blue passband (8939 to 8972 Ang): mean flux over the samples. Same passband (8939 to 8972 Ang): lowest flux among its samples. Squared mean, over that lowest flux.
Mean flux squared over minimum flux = 11.1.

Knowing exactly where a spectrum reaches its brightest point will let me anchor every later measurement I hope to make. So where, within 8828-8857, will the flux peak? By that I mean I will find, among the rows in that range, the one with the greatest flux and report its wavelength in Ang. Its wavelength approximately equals 8854.81 Ang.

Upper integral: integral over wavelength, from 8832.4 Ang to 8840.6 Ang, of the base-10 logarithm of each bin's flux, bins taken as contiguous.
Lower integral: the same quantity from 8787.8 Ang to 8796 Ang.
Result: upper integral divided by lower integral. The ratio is 1.00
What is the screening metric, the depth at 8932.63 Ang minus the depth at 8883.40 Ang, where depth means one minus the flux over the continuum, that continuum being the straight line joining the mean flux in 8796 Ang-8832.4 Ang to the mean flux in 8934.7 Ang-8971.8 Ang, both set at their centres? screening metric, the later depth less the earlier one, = 0.016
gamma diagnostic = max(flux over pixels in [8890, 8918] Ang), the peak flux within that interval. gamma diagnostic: 11.19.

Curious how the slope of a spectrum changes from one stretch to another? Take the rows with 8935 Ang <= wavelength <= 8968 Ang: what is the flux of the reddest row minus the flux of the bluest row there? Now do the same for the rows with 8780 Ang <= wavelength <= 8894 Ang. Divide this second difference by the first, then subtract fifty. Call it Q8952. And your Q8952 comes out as -50.3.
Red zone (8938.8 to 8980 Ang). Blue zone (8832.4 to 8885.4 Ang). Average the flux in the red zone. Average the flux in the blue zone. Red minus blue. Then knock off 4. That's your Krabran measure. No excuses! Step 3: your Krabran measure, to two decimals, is -4.09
